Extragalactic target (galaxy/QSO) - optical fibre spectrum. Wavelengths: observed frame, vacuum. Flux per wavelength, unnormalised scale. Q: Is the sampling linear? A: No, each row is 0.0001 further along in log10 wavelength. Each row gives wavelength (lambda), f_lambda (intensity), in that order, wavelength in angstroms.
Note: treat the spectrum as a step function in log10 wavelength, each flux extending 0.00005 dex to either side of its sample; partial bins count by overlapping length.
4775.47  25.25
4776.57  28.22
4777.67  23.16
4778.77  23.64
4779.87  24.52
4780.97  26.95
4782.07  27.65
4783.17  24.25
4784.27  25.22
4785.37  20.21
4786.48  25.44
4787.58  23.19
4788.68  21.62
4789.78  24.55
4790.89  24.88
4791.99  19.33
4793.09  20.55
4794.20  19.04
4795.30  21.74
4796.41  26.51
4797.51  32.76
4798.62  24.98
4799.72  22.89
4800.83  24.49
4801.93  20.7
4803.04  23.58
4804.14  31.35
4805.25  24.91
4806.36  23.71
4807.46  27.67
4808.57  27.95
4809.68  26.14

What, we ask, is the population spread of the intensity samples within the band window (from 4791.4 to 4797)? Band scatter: 2.7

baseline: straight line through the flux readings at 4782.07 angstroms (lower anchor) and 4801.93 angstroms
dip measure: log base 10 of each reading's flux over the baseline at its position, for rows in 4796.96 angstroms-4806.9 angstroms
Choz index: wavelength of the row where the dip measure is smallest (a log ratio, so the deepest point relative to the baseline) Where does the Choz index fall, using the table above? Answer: 4801.93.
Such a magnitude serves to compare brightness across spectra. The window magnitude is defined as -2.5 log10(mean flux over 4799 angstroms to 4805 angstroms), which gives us -3.48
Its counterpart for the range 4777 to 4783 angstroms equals -3.50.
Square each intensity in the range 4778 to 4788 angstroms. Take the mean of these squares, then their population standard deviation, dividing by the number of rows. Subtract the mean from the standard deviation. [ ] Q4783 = -508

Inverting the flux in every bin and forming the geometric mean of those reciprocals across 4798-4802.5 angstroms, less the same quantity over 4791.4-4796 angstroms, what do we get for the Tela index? -0.007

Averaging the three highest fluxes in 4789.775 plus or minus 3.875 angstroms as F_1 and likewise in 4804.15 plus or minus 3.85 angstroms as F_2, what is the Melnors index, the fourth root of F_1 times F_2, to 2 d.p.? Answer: 5.14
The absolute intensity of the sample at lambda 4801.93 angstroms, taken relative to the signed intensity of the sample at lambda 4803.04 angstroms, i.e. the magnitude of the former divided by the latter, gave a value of 0.88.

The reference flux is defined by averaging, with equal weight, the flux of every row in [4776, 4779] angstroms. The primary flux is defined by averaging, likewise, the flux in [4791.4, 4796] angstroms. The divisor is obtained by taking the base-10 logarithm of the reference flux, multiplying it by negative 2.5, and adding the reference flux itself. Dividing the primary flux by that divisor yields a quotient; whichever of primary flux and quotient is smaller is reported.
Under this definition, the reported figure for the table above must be 0.94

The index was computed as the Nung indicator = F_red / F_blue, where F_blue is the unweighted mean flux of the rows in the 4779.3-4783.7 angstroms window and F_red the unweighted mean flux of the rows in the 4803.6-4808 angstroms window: 1.04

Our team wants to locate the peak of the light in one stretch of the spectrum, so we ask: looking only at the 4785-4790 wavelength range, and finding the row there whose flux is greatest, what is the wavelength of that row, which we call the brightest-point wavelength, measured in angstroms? 4786.48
